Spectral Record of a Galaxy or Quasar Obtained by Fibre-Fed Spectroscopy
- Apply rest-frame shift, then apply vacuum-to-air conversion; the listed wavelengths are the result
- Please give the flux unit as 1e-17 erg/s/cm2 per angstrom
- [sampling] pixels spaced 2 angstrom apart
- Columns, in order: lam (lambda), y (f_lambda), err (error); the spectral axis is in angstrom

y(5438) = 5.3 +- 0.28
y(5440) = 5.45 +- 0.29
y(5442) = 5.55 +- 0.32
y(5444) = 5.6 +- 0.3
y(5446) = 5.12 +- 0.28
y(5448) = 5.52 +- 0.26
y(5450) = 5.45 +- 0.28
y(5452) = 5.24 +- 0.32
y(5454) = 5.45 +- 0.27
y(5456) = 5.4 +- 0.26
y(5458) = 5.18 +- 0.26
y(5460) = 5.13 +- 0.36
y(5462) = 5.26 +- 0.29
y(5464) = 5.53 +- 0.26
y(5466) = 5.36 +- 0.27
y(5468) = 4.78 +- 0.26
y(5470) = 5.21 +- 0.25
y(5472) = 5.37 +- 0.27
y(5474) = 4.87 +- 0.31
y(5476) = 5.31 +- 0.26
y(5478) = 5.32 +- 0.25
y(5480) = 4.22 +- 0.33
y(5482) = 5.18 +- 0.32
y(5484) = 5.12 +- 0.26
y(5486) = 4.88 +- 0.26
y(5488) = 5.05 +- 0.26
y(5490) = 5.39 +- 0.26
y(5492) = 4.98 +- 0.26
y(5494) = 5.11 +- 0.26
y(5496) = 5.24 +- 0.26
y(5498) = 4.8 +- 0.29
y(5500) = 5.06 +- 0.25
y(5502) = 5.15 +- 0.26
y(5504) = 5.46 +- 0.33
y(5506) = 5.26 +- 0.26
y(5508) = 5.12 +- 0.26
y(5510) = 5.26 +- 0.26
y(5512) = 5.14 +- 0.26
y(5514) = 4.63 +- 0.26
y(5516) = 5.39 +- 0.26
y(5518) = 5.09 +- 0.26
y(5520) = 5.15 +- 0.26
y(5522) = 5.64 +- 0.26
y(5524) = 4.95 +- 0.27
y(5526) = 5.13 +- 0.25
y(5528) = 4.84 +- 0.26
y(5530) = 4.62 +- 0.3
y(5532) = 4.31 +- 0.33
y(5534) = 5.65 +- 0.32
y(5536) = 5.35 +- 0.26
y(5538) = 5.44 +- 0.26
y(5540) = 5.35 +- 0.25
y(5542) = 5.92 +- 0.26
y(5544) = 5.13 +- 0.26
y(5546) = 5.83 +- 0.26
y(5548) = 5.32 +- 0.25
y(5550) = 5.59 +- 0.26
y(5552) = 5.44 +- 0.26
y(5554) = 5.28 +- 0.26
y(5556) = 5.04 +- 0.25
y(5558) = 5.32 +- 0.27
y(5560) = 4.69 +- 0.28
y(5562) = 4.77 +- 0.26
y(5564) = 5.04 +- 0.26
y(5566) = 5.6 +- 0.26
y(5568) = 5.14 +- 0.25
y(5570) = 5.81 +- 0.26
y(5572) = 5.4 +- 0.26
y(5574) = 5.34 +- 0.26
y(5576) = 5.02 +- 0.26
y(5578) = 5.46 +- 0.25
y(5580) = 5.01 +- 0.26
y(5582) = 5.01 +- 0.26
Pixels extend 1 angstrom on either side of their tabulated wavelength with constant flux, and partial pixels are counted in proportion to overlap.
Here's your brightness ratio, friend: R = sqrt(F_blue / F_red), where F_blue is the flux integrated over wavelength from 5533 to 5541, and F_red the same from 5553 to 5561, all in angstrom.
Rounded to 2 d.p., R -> 1.04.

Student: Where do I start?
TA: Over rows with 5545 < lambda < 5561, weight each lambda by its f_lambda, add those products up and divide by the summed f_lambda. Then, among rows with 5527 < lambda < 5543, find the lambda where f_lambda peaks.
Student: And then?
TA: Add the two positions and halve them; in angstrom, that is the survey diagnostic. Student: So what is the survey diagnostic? 5547.4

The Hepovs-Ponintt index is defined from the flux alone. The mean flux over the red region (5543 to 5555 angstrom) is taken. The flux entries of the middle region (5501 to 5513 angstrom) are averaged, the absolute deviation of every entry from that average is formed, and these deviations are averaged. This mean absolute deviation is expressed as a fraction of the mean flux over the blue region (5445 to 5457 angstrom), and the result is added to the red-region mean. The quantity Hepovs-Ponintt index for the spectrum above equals 5.45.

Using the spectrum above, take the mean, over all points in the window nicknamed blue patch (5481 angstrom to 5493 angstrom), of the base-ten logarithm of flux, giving 0.707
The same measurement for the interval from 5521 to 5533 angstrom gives 0.690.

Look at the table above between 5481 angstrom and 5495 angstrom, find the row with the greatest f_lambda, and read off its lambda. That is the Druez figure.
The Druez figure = 5490 angstrom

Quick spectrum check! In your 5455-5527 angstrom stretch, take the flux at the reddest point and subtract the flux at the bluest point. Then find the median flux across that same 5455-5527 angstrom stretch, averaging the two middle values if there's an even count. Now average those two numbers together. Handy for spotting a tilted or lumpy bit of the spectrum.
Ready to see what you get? 2.44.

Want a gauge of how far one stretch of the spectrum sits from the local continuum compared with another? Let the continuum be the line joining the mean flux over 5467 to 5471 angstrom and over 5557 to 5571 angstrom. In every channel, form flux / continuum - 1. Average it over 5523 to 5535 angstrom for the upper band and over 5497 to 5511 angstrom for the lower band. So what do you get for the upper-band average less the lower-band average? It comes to -0.06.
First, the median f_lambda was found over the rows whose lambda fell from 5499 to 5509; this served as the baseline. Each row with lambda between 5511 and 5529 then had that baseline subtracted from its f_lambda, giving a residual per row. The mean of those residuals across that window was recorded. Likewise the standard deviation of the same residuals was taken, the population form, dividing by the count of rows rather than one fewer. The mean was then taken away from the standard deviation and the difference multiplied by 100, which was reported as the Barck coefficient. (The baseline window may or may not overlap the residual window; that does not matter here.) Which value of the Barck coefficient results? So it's 32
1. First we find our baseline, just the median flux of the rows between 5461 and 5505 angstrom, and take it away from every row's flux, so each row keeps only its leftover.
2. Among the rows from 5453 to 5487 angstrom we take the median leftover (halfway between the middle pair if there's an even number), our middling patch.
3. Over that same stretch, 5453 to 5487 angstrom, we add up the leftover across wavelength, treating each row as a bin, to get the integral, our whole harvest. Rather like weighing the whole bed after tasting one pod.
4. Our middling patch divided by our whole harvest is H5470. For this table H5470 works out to -0.10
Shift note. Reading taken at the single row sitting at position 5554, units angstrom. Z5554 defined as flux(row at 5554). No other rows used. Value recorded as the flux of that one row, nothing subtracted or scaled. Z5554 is 5.28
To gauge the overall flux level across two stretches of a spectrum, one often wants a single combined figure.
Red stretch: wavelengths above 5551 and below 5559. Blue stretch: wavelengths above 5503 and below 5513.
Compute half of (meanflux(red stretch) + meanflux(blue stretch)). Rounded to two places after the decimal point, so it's 5.26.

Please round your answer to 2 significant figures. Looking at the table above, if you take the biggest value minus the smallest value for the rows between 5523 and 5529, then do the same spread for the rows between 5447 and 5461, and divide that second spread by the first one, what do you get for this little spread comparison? 1.3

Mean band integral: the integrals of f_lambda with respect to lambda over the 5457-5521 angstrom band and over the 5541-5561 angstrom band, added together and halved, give 218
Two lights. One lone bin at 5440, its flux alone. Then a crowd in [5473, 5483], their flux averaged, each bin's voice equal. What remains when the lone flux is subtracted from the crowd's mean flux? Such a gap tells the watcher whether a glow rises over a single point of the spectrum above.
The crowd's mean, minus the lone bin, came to -0.47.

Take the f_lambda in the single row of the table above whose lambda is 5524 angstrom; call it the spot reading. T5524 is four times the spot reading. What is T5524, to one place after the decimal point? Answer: 19.8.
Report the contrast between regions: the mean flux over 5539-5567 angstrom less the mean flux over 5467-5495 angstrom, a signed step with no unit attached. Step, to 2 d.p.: 0.25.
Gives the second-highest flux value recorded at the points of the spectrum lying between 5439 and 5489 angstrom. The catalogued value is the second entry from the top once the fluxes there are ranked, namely 5.55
